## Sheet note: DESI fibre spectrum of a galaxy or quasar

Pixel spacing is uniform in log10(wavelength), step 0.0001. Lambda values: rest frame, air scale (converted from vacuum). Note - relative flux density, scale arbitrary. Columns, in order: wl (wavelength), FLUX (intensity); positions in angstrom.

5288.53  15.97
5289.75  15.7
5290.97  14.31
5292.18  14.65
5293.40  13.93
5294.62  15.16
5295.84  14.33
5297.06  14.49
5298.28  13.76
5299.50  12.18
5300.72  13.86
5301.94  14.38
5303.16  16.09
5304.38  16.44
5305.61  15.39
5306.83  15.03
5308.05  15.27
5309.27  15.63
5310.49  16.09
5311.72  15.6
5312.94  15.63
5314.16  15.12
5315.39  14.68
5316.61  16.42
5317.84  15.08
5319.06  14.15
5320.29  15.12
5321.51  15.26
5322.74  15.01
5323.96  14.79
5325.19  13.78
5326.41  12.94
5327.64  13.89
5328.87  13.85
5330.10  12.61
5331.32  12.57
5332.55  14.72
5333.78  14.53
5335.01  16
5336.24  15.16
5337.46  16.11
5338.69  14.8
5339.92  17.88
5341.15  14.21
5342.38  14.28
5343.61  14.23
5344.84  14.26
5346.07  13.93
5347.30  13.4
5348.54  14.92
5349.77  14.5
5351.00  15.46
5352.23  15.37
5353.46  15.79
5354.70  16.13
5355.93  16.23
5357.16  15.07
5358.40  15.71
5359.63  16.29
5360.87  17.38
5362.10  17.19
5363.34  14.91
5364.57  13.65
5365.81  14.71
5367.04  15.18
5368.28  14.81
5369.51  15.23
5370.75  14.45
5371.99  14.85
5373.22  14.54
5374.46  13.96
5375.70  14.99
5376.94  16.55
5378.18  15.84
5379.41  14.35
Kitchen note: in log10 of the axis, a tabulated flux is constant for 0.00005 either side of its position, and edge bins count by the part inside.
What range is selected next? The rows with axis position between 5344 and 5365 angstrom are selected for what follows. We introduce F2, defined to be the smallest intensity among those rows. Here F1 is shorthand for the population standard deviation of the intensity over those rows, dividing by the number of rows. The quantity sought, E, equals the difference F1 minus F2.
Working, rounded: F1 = 1.12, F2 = 13.4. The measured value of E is -12.3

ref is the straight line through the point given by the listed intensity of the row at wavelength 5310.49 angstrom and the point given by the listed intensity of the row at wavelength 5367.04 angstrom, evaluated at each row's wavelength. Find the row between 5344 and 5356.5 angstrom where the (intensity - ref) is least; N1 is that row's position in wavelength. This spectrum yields 5347.30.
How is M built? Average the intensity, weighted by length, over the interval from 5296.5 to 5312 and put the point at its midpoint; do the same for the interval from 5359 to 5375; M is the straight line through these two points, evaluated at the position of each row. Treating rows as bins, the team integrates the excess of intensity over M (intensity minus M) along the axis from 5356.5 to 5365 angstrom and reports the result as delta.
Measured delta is 5.5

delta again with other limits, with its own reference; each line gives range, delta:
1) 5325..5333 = -12.7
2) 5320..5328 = -4.9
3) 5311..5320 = 2.5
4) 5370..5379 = -1.7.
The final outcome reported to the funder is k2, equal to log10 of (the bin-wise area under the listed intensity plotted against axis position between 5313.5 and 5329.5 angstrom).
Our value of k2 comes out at 2.37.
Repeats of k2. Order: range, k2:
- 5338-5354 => 2.38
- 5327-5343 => 2.37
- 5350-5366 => 2.40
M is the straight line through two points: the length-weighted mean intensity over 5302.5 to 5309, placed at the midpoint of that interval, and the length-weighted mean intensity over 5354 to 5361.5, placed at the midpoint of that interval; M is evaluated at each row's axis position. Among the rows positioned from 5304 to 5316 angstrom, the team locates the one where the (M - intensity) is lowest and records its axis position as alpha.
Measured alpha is 5304.38 angstrom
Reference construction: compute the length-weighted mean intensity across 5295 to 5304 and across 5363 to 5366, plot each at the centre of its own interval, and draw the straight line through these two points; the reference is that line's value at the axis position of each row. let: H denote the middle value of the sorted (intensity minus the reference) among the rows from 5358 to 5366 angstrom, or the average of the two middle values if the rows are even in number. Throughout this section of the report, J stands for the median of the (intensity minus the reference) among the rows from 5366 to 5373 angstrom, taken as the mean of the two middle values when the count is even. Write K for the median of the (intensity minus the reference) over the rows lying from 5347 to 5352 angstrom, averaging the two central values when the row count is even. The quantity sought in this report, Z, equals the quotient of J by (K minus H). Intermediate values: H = 1.4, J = 0.50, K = 0.39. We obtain -0.5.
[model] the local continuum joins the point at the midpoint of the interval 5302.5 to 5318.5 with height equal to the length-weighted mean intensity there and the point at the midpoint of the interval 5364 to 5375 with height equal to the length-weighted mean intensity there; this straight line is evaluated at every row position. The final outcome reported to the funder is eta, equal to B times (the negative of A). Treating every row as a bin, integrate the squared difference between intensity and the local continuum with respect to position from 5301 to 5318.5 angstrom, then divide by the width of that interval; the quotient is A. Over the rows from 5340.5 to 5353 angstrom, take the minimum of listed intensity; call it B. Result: -6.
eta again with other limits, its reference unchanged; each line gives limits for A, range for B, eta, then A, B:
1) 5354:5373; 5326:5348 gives -18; 1.4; 12.57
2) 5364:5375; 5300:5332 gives -3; 0.2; 12.57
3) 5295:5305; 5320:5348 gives -41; 3.2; 12.57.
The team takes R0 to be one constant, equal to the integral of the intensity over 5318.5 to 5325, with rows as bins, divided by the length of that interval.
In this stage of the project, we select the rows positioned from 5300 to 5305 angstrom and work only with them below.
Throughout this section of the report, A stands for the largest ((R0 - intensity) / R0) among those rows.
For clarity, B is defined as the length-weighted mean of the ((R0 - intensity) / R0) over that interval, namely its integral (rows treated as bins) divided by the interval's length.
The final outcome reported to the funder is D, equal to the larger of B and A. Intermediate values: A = 0.063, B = -0.022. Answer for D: 0.063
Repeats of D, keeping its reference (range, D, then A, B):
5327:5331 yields 0.148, 0.148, 0.095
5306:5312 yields -0.016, -0.016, -0.049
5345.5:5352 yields 0.094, 0.094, 0.020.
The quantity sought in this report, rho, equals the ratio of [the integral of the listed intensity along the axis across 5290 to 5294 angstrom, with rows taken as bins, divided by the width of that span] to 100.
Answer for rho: 0.144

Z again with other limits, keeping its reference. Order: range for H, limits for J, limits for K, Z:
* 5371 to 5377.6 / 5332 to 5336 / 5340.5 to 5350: -0.8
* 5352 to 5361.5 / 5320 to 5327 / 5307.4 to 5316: -2.1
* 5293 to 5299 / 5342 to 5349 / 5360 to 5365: 0.0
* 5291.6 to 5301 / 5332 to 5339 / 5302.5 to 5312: 0.5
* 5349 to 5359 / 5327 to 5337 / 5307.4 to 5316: -1.0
